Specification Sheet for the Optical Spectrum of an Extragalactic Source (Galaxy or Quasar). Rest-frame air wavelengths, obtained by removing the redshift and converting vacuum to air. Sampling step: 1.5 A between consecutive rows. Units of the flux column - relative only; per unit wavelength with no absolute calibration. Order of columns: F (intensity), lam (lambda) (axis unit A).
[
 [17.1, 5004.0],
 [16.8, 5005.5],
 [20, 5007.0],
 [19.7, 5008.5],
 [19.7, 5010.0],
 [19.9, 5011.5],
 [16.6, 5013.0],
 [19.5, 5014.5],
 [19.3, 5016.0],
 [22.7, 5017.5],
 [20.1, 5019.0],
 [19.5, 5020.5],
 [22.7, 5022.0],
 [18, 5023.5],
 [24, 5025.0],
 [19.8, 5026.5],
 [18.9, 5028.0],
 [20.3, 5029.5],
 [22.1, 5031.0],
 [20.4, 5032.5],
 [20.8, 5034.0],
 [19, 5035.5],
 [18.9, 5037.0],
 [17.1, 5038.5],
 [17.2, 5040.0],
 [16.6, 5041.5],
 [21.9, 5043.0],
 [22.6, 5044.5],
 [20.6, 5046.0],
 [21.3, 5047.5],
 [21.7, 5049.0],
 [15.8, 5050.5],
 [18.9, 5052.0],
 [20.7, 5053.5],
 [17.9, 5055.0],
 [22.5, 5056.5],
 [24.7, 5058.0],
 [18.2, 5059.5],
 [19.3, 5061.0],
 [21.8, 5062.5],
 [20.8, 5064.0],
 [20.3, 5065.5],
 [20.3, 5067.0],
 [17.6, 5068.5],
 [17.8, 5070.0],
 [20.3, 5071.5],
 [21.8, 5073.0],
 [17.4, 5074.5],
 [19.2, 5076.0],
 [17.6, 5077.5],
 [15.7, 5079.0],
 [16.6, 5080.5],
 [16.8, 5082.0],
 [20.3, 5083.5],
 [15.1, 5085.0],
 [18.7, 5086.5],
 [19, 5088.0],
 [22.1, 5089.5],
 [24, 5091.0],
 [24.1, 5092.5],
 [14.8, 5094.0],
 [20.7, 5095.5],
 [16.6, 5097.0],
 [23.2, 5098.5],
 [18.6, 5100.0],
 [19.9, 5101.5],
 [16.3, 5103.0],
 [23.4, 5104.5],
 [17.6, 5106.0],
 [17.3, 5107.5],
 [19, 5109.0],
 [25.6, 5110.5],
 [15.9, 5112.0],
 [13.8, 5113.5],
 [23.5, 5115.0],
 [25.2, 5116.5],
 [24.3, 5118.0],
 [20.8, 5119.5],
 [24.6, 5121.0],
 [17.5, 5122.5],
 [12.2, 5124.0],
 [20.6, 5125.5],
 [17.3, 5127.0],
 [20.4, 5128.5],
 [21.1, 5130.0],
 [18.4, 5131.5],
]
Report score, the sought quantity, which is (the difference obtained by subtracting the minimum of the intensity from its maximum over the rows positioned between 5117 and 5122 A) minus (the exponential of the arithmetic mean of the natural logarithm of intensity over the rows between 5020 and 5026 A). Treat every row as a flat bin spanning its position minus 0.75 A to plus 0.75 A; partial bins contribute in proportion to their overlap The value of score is -17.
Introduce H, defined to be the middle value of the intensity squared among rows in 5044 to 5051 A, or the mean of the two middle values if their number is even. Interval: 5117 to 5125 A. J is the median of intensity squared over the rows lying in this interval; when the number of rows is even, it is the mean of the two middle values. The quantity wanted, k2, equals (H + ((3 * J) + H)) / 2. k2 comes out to 1103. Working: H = 454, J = 433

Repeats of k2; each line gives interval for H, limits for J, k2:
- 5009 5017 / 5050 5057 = 916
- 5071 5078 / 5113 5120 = 1197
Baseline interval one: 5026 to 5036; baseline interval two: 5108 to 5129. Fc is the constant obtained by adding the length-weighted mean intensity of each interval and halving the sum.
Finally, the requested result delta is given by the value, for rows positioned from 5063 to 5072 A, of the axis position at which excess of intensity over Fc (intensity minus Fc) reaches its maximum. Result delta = 5064.0 A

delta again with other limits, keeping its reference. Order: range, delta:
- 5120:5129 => 5121.0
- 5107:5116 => 5110.5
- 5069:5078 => 5073.0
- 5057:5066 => 5058.0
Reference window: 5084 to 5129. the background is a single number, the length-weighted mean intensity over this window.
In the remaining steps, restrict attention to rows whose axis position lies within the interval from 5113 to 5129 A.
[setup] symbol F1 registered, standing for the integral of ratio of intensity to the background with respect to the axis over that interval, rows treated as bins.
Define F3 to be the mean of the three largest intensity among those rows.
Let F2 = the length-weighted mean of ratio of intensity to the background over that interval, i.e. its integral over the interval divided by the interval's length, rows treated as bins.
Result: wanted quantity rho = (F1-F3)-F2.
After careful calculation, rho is -9.4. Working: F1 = 16.3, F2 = 1.02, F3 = 24.7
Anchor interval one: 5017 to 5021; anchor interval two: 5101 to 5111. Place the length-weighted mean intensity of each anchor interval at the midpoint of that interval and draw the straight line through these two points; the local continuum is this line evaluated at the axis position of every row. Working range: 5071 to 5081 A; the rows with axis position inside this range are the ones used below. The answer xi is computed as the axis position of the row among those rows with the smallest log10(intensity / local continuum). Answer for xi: 5079.0 A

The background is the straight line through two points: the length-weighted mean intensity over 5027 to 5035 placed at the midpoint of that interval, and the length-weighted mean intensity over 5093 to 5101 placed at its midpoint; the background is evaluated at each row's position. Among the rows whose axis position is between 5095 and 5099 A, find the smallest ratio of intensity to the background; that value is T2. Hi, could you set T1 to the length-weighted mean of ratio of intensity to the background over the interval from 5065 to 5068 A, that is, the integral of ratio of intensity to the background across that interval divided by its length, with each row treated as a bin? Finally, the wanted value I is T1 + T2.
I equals 1.90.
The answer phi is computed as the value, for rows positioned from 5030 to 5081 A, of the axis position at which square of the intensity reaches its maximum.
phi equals 5058.0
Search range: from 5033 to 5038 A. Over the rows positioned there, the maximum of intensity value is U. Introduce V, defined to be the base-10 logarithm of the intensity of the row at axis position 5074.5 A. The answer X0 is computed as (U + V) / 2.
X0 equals 11.0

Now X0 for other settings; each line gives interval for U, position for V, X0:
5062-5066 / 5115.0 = 11.6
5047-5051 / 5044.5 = 11.5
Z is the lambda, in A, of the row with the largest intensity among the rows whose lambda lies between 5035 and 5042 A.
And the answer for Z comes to 5035.5 A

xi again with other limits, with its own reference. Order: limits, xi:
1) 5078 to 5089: 5085.0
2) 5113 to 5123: 5113.5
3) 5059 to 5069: 5068.5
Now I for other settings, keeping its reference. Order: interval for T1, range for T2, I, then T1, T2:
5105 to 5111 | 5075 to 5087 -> 1.84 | 1.06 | 0.78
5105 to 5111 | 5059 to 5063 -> 1.97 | 1.06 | 0.92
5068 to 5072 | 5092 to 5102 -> 1.72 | 0.95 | 0.78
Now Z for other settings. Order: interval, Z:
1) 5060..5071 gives 5062.5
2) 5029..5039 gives 5031.0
